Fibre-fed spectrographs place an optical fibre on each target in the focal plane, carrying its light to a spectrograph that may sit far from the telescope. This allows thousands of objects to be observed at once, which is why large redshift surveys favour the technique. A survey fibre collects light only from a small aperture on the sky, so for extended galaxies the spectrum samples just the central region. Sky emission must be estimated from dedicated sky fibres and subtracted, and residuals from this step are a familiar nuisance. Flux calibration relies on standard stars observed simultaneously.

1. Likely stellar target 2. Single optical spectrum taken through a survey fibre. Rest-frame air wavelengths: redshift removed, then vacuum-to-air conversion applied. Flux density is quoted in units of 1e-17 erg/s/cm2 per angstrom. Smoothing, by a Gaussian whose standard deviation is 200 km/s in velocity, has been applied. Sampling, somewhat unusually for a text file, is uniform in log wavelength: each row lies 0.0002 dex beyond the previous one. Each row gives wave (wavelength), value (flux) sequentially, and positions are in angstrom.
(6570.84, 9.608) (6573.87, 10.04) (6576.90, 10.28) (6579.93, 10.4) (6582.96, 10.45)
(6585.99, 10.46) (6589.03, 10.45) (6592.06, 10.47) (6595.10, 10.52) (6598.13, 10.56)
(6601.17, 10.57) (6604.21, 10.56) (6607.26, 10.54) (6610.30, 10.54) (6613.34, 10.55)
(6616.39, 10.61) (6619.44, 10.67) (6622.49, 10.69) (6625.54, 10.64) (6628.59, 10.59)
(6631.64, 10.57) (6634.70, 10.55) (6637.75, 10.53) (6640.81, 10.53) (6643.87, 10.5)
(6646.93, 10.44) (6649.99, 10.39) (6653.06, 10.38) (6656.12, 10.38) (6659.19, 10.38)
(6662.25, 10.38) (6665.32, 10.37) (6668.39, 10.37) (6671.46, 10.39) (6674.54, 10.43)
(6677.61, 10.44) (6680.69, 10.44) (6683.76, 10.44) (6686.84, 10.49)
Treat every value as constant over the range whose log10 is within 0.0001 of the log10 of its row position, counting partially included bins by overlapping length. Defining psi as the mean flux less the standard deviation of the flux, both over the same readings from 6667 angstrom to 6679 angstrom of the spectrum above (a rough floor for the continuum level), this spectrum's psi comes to 10.4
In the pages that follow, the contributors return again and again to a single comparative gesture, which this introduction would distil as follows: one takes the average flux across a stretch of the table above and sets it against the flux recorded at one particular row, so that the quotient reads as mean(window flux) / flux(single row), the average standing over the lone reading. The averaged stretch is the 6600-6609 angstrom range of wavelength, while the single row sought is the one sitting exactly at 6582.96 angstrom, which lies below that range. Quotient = 1.01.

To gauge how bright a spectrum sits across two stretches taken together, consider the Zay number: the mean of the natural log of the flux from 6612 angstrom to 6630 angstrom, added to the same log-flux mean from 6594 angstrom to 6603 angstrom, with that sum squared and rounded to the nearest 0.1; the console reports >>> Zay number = 22.3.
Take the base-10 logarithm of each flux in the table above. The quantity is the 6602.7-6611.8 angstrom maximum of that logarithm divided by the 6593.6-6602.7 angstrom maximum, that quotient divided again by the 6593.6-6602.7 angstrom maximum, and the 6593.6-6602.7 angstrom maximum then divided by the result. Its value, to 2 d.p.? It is 1.05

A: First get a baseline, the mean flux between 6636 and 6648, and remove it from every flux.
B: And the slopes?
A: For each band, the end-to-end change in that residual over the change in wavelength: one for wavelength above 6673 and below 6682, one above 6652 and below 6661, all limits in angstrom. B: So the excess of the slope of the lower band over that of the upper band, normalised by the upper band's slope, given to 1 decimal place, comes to -1.0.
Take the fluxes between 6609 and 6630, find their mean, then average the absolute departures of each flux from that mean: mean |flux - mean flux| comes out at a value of 0.046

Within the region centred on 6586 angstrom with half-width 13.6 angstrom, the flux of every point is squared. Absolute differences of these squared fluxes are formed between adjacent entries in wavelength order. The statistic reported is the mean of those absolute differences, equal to 1.4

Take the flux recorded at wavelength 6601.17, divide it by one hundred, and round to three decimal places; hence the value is 0.106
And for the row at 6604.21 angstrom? 0.106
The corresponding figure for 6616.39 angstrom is 0.106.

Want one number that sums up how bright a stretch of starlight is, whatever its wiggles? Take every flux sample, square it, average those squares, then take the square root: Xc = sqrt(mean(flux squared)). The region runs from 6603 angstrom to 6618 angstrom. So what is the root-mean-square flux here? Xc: 10.6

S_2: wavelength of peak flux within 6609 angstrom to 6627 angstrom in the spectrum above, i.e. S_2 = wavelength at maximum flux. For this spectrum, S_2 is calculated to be 6622.49 angstrom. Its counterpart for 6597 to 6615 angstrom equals 6601.17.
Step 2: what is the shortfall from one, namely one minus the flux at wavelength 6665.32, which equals -9.37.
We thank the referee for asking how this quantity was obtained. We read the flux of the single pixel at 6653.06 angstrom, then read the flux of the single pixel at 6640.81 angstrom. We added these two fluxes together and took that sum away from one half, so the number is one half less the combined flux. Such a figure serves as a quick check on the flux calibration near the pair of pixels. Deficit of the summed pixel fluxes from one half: -20.4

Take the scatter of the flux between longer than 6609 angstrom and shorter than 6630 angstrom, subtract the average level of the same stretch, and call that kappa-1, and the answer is -10.6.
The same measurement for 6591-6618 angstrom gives -10.5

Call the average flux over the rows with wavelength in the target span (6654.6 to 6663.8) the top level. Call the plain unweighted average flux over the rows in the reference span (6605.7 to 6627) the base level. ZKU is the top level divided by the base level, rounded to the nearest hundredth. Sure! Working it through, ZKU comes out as 0.98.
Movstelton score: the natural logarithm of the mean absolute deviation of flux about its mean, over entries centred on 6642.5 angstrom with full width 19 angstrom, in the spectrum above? -3.0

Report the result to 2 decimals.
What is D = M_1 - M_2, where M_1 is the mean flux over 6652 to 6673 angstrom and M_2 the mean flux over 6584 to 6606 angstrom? -0.13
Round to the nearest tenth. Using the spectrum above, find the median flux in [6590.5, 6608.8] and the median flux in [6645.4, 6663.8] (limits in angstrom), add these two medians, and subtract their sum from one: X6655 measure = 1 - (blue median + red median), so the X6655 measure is -19.9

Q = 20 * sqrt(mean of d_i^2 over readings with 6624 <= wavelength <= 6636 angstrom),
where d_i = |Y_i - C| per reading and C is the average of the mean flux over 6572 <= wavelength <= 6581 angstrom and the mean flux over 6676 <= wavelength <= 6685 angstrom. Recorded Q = 5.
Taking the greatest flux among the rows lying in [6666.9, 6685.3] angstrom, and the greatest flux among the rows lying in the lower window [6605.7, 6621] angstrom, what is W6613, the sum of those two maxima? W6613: 21.1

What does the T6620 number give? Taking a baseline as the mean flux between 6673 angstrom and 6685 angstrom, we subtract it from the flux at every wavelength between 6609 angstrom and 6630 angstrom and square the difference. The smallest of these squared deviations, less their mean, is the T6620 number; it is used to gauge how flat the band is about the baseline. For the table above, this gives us -0.023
